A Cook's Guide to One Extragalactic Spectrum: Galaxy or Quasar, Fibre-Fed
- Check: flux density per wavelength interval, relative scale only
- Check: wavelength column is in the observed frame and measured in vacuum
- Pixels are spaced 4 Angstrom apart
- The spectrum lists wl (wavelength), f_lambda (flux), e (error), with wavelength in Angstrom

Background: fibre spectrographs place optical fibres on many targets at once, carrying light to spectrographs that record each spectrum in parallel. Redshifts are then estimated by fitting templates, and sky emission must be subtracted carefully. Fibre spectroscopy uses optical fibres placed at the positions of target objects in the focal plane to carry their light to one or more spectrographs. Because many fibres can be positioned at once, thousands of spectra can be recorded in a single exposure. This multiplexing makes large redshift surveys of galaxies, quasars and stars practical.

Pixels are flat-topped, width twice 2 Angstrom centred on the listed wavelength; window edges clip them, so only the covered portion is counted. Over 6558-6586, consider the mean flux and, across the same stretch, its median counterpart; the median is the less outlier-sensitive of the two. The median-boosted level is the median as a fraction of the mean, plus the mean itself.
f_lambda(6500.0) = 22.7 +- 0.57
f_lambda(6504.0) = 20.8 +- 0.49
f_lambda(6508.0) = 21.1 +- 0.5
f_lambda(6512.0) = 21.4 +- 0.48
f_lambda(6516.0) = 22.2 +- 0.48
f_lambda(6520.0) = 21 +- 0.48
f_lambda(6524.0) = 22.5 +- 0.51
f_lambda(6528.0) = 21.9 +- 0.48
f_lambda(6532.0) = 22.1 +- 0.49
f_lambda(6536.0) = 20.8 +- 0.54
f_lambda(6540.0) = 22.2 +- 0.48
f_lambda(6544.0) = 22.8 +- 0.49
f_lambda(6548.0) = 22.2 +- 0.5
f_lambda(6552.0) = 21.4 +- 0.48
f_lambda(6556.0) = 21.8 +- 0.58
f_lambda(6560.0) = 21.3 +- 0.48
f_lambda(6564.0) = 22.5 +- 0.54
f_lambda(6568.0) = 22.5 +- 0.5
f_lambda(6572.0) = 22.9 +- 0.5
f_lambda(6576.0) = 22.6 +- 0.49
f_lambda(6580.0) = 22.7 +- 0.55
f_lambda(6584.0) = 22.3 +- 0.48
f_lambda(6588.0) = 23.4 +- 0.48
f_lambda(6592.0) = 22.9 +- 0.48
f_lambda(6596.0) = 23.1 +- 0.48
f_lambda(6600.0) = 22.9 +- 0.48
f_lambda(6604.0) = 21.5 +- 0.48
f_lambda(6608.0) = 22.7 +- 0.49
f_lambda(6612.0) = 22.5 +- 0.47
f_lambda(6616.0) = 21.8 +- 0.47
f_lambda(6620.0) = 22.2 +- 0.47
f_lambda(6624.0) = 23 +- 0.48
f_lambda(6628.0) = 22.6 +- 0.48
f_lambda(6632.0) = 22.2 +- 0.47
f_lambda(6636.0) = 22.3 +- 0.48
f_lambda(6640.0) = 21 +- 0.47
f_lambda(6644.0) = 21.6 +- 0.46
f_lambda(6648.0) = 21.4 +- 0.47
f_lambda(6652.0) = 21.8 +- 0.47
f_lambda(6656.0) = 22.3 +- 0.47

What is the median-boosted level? 23.4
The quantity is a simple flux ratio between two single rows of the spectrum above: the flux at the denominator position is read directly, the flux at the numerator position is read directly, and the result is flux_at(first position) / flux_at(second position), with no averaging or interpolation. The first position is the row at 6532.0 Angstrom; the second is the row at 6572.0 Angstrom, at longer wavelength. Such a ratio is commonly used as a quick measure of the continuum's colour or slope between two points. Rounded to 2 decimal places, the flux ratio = 0.97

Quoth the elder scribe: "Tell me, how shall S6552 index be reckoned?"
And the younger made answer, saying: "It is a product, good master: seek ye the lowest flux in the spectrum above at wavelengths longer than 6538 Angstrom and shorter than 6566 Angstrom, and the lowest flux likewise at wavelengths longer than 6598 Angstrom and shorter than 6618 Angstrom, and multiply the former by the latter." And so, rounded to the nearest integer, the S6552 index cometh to 458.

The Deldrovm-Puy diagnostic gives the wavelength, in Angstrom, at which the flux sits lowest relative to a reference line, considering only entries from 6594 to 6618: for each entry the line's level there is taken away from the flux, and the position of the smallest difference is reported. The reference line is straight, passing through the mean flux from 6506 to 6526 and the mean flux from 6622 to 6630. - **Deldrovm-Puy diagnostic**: 6604.0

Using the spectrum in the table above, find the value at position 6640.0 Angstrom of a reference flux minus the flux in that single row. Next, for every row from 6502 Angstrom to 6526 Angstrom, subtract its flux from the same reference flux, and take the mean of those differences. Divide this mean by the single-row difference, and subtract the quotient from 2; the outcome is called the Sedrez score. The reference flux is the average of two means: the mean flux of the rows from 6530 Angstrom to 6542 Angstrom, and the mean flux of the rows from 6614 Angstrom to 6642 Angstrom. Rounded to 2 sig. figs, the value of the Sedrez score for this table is 1.5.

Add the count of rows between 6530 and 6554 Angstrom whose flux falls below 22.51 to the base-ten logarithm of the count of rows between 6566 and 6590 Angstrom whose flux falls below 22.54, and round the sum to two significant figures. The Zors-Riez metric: 5.3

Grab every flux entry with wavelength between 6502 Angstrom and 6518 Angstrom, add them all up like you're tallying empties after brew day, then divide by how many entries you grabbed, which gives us 21.4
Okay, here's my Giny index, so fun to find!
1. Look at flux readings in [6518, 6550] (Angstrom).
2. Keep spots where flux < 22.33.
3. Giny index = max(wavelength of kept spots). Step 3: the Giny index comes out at 6548.0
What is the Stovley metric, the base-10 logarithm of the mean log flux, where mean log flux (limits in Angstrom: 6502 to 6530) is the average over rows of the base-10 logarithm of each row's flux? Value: 0.125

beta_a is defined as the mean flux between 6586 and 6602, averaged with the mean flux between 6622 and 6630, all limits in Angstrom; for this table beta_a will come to 22.94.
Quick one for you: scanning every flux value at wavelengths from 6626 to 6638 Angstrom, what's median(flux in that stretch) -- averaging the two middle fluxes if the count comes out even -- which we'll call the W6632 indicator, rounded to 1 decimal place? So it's 22.3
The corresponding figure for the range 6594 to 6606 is 22.9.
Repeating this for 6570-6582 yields 22.7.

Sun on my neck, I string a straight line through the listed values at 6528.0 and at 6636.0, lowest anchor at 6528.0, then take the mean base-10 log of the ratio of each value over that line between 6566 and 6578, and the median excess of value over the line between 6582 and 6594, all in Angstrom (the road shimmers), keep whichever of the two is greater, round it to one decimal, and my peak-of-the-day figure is 0.8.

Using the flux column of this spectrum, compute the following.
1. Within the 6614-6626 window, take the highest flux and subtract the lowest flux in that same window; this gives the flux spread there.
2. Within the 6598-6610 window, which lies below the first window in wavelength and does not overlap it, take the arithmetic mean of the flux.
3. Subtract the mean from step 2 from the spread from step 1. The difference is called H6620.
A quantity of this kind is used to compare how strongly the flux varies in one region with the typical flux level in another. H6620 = -21.2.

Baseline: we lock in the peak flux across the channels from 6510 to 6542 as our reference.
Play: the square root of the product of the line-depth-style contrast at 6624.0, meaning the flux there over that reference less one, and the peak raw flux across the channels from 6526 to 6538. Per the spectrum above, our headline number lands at 0.70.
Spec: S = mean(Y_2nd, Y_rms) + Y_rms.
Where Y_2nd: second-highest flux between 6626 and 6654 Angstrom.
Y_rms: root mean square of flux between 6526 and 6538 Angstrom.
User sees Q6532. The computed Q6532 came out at 43.6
